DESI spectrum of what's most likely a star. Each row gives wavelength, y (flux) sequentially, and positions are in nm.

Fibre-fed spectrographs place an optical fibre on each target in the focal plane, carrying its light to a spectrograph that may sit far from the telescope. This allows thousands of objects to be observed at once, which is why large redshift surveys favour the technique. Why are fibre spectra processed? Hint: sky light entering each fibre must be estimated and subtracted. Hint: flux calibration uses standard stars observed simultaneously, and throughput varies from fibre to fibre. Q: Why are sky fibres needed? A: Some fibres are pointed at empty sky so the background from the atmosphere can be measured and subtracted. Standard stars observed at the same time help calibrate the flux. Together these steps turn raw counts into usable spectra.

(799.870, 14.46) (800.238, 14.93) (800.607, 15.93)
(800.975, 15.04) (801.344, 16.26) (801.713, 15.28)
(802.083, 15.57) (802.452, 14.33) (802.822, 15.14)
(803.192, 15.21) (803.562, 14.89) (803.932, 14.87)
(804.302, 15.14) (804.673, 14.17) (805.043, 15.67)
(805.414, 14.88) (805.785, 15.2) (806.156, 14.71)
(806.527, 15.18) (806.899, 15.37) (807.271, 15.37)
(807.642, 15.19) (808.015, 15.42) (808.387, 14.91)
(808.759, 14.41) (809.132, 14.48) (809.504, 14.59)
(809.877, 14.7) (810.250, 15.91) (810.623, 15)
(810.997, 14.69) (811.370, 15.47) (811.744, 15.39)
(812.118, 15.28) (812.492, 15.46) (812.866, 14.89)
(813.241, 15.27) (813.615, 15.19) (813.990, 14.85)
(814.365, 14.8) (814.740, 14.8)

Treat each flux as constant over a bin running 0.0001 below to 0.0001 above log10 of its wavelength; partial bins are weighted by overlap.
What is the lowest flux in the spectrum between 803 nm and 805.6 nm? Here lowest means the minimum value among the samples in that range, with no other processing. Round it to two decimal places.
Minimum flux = 14.17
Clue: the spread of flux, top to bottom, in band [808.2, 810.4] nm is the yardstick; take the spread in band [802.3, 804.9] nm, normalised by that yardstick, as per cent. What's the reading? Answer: 69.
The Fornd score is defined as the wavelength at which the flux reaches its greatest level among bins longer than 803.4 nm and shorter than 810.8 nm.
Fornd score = 810.250 nm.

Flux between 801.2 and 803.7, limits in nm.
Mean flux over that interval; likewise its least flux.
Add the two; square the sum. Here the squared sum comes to 874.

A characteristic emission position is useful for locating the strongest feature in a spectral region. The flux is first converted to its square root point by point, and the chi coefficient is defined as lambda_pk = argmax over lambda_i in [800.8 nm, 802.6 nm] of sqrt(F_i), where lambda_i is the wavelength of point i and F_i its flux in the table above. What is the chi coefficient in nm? 801.344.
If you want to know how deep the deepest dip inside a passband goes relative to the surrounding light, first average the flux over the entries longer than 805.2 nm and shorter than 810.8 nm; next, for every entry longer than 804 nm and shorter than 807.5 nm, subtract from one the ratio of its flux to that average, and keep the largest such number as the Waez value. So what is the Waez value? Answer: 0.06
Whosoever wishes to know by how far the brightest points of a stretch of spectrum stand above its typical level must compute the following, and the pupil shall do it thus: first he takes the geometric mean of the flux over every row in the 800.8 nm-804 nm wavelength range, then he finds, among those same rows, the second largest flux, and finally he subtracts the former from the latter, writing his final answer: 0.40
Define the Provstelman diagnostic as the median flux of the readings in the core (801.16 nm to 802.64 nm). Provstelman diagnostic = 15.4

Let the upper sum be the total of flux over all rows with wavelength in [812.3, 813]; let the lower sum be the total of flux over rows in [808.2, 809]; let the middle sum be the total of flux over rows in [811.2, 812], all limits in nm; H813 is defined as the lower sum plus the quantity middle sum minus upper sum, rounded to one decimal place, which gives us 29.8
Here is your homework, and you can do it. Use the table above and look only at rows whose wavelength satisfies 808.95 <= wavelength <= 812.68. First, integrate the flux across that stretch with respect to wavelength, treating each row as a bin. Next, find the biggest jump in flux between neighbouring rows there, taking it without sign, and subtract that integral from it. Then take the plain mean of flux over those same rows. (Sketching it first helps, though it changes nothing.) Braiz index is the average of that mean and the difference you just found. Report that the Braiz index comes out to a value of -20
